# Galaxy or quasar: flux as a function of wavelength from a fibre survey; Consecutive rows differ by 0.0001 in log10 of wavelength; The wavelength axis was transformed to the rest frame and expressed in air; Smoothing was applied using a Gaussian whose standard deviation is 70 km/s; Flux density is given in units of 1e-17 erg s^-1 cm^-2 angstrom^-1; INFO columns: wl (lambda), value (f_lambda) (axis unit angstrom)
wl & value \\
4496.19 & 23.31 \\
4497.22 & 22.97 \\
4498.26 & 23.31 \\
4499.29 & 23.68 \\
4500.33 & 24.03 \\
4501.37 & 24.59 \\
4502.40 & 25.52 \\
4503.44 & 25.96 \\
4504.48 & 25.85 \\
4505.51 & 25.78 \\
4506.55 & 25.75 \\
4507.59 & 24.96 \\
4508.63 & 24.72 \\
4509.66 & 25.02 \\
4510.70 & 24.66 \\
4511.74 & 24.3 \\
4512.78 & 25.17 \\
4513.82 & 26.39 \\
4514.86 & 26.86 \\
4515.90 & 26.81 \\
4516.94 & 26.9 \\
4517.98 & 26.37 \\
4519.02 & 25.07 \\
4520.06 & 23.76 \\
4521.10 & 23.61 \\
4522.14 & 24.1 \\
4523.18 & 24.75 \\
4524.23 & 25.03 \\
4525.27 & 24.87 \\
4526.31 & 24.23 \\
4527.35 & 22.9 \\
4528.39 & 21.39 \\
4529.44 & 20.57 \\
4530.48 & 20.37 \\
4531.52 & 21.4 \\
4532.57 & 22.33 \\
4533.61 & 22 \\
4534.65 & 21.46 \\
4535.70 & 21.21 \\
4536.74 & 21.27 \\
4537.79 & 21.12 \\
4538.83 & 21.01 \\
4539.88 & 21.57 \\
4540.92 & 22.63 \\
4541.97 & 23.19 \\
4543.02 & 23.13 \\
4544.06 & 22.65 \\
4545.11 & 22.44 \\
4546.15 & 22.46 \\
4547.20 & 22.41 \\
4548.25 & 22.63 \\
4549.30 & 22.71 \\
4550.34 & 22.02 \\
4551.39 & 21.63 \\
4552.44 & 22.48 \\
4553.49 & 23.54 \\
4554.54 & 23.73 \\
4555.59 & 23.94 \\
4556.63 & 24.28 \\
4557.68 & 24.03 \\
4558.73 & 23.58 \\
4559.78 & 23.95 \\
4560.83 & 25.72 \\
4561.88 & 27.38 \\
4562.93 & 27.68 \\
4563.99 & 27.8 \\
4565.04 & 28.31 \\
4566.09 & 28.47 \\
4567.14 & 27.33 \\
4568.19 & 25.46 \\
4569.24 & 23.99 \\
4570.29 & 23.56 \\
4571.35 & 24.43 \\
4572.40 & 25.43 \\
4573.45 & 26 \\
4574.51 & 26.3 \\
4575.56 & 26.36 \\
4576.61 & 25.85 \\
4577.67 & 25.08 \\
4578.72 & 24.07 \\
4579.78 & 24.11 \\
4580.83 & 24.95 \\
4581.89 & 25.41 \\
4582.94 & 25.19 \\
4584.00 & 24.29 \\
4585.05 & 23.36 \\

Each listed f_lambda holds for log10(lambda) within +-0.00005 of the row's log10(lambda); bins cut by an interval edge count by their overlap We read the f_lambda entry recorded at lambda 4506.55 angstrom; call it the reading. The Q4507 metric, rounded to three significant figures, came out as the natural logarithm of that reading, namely 3.25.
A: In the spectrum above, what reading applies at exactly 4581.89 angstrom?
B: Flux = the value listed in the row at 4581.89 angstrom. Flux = 25.41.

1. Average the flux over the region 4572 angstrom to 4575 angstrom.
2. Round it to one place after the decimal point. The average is 25.9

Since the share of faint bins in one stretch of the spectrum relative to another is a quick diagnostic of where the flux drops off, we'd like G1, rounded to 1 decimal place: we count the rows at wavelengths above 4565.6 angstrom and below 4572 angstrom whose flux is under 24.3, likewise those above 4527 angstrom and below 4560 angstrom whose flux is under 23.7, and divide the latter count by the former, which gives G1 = 13.5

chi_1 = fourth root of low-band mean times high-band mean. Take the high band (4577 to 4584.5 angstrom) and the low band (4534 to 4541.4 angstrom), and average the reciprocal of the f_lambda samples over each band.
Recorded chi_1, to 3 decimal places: 0.208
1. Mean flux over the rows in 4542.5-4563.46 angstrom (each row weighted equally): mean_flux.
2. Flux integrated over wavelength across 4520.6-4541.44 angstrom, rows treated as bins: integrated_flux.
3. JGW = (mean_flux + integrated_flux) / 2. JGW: 245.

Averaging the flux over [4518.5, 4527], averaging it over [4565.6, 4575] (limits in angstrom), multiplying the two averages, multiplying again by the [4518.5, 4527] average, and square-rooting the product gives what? 124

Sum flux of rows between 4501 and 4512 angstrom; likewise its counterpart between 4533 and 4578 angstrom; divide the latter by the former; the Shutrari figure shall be 3.7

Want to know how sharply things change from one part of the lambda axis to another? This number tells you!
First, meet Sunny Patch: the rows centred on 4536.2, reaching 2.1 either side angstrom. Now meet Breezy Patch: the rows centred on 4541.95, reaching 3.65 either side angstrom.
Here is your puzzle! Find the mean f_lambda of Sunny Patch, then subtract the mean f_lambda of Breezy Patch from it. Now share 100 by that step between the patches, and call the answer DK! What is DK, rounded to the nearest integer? -90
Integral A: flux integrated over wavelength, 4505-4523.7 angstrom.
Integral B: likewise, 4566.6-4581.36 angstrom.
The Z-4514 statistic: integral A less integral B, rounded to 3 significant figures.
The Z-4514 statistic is 101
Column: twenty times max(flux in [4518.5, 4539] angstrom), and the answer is 501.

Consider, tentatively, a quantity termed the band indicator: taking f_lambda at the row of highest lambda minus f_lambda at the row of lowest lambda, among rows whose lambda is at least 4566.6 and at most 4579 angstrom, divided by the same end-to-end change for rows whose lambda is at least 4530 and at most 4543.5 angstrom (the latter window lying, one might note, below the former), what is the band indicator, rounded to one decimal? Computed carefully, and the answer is -1.2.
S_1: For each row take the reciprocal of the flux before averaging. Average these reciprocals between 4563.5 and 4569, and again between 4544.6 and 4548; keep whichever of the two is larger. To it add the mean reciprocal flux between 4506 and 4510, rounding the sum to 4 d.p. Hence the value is 0.0844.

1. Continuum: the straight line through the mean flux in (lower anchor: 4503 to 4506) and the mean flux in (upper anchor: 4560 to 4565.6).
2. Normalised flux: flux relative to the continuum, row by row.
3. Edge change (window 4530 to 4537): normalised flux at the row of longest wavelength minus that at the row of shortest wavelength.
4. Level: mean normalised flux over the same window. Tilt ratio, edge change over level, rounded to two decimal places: 0.04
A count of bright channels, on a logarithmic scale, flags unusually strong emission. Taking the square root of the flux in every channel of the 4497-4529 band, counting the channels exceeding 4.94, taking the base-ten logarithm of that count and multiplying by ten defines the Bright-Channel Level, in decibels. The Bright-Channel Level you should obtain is 13.0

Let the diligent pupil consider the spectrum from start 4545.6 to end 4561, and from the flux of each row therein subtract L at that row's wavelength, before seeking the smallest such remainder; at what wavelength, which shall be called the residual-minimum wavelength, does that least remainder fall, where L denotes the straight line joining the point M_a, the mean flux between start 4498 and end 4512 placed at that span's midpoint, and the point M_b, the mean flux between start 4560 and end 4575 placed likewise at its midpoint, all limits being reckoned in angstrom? 4551.39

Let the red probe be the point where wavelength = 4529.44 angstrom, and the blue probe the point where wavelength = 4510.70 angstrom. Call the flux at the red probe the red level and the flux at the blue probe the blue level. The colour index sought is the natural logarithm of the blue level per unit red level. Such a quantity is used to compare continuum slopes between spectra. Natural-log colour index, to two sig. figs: 0.18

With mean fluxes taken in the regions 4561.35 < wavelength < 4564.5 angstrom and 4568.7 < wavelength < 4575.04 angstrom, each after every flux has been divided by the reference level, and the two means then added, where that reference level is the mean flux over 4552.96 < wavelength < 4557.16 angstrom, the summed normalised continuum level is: 2.20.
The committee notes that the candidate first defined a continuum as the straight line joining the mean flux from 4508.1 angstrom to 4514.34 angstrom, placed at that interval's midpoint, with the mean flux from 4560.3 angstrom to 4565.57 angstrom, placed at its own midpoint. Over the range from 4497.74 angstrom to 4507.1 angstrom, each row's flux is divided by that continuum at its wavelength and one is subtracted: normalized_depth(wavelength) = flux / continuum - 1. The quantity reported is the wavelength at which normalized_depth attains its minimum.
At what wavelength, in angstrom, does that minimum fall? 4498.26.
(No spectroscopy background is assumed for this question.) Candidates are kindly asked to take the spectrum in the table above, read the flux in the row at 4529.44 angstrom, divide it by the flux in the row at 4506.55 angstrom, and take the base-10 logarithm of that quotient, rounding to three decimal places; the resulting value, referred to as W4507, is -0.098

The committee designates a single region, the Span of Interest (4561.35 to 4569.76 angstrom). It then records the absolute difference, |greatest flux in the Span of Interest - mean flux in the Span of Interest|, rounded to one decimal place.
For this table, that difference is 1.4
